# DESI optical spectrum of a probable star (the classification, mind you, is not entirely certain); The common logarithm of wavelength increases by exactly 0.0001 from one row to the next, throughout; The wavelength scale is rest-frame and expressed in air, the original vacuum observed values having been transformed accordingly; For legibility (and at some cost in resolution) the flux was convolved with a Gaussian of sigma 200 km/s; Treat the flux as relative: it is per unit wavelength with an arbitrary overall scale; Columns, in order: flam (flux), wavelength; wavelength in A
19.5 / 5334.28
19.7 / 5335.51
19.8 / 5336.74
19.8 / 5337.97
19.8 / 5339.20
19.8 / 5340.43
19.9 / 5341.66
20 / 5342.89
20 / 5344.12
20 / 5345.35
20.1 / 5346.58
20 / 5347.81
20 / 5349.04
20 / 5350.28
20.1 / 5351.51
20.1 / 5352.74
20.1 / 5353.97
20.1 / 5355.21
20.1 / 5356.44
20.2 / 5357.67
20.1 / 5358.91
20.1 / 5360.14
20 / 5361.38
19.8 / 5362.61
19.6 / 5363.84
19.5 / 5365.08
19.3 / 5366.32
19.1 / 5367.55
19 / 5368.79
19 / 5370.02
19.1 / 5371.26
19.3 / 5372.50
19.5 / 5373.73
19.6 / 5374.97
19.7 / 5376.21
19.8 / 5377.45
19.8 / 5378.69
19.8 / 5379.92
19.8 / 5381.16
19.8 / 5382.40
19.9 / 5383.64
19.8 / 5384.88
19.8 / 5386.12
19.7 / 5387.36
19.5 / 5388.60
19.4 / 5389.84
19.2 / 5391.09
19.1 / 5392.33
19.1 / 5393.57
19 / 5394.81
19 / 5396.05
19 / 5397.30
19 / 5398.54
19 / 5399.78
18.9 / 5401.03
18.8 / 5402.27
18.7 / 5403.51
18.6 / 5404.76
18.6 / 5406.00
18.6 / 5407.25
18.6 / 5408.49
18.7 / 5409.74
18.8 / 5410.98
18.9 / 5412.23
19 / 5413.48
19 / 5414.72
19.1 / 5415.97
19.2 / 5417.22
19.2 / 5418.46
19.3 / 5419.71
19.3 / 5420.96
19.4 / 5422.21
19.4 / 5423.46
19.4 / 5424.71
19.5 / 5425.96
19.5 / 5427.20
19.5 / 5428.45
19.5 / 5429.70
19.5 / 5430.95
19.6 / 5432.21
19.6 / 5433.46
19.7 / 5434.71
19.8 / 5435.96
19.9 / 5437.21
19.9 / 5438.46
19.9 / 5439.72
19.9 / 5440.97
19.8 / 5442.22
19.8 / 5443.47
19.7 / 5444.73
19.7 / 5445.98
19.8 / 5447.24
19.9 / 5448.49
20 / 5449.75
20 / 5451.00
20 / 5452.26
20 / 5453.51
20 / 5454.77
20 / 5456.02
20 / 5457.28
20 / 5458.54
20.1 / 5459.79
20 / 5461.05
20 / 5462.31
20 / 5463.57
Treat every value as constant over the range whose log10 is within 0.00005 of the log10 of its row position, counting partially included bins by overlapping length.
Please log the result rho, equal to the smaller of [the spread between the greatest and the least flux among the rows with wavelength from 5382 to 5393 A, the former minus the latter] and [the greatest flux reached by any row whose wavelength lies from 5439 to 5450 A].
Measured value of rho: 0.8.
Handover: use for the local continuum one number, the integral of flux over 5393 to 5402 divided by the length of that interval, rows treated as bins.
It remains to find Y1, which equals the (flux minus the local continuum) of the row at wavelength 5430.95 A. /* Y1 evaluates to 0.51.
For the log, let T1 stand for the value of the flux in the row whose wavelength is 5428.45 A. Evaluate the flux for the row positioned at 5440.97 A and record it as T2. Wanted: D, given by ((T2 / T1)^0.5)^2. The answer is 1.02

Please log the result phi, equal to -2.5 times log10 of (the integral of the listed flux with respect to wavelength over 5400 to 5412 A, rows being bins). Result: -5.9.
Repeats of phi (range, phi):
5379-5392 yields -6.0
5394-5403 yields -5.6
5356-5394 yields -7.2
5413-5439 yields -6.8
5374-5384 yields -5.7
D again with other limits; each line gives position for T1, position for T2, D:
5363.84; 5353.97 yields 1.03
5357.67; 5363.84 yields 0.97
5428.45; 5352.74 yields 1.03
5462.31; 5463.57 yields 1.00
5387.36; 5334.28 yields 0.99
